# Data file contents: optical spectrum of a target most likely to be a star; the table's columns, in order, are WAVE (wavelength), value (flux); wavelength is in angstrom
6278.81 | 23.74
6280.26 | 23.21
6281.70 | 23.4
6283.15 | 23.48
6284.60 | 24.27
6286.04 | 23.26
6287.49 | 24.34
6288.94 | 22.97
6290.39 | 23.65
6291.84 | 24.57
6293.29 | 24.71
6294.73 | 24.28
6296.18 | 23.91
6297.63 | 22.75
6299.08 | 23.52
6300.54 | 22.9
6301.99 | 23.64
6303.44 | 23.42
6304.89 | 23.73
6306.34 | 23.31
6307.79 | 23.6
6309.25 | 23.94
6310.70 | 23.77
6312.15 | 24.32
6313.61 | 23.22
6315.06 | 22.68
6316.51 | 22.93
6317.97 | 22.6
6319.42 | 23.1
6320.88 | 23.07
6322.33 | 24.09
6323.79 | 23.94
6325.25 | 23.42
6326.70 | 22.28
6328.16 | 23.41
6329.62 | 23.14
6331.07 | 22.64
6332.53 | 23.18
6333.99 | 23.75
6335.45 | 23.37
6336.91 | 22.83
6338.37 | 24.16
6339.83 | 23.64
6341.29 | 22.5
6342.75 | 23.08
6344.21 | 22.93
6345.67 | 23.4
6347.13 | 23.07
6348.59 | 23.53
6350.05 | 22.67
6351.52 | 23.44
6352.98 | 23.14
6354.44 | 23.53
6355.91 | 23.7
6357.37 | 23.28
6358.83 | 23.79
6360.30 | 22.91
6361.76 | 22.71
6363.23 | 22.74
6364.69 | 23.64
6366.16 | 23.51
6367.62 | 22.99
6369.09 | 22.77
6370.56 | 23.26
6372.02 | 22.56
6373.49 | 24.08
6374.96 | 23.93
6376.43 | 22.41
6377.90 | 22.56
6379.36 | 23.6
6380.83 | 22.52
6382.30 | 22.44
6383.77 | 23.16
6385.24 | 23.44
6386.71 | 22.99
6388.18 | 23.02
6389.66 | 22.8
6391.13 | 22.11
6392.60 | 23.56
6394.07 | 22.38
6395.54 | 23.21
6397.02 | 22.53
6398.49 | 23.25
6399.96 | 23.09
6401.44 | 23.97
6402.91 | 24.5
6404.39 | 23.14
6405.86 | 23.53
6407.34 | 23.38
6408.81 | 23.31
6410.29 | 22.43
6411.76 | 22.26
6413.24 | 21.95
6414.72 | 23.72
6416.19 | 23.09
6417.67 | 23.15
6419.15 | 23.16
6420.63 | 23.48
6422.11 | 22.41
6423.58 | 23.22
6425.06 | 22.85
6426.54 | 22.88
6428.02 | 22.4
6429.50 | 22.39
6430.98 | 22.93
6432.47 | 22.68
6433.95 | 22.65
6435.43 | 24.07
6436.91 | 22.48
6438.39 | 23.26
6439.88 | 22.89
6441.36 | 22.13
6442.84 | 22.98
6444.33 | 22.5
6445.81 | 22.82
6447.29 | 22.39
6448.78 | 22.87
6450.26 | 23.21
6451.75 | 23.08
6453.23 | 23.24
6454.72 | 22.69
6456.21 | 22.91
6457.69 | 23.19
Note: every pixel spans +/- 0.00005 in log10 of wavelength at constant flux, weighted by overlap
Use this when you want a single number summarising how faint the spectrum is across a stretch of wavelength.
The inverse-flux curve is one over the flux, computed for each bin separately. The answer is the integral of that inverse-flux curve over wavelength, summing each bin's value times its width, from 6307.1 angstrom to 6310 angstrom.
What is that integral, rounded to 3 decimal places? 0.122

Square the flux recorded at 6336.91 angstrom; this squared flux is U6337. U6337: 521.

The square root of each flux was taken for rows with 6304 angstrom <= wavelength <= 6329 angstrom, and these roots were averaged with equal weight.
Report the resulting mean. 4.83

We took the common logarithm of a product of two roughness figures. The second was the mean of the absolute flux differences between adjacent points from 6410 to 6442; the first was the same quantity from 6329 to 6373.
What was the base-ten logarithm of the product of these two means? -0.54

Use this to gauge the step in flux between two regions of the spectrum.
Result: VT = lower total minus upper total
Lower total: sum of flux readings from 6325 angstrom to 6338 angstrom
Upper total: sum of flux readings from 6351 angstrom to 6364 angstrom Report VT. -1.2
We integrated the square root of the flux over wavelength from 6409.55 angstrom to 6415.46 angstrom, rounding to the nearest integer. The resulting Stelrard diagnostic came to 28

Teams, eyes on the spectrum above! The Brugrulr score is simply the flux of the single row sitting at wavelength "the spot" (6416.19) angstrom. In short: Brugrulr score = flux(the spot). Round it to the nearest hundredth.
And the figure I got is 23.09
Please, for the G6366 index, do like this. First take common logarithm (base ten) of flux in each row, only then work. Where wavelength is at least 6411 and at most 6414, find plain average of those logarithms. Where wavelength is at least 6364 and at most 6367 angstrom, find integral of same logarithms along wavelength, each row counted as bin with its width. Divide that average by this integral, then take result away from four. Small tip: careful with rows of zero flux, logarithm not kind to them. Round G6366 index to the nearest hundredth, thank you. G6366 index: 3.67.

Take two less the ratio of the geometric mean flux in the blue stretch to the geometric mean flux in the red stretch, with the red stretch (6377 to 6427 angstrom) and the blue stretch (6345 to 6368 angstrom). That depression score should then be 0.99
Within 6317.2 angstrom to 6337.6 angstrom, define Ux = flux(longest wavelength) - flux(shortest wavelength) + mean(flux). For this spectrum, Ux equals 23.4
